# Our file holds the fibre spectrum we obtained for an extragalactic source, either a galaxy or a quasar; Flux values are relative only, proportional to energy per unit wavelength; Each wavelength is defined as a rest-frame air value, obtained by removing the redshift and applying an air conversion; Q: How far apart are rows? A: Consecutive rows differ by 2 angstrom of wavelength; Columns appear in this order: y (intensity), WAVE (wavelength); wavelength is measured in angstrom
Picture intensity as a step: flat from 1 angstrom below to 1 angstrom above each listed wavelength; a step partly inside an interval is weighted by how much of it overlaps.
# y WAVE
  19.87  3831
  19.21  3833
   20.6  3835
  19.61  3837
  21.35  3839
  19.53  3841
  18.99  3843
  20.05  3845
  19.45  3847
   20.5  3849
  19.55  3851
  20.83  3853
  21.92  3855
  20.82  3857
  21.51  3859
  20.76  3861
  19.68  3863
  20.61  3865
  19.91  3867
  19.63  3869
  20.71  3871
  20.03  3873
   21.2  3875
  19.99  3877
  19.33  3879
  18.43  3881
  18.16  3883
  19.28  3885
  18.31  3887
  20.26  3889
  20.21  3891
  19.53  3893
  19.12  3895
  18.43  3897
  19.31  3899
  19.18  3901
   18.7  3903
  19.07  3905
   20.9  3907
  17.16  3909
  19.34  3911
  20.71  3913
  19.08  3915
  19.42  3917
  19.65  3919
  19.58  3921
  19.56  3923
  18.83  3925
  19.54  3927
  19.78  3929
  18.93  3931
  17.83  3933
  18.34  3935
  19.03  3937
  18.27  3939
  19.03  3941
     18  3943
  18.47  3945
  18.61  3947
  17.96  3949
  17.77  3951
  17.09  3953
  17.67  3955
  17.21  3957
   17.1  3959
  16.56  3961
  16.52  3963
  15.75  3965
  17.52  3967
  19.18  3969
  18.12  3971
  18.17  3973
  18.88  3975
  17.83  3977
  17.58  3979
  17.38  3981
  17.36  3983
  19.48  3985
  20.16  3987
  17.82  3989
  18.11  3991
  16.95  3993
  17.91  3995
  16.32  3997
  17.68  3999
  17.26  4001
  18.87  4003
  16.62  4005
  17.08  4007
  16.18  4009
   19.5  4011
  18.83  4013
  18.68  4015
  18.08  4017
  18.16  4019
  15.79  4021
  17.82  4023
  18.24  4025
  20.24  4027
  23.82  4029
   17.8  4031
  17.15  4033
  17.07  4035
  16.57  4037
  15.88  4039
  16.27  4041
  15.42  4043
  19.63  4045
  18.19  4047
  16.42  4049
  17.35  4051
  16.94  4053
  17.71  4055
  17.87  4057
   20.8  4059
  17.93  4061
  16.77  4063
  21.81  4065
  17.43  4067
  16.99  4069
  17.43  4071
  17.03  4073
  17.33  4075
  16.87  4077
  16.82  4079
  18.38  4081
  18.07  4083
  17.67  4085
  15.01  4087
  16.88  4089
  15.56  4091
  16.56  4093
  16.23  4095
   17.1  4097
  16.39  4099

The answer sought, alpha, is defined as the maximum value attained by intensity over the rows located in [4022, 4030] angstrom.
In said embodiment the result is 23.82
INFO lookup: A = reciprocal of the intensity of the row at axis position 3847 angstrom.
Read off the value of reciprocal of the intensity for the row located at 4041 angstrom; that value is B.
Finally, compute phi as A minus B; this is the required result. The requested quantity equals -0.010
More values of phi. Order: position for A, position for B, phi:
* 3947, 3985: 0.002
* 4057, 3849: 0.007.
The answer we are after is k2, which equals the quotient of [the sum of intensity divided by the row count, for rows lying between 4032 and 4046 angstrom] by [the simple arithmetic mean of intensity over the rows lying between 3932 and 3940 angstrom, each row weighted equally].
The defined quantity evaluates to 0.92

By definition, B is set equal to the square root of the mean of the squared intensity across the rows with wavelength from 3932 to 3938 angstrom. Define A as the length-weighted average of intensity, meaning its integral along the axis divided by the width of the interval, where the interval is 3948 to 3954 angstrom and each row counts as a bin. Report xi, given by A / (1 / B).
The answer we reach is 324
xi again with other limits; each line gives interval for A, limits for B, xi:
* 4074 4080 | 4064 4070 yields 321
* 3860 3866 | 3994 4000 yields 352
